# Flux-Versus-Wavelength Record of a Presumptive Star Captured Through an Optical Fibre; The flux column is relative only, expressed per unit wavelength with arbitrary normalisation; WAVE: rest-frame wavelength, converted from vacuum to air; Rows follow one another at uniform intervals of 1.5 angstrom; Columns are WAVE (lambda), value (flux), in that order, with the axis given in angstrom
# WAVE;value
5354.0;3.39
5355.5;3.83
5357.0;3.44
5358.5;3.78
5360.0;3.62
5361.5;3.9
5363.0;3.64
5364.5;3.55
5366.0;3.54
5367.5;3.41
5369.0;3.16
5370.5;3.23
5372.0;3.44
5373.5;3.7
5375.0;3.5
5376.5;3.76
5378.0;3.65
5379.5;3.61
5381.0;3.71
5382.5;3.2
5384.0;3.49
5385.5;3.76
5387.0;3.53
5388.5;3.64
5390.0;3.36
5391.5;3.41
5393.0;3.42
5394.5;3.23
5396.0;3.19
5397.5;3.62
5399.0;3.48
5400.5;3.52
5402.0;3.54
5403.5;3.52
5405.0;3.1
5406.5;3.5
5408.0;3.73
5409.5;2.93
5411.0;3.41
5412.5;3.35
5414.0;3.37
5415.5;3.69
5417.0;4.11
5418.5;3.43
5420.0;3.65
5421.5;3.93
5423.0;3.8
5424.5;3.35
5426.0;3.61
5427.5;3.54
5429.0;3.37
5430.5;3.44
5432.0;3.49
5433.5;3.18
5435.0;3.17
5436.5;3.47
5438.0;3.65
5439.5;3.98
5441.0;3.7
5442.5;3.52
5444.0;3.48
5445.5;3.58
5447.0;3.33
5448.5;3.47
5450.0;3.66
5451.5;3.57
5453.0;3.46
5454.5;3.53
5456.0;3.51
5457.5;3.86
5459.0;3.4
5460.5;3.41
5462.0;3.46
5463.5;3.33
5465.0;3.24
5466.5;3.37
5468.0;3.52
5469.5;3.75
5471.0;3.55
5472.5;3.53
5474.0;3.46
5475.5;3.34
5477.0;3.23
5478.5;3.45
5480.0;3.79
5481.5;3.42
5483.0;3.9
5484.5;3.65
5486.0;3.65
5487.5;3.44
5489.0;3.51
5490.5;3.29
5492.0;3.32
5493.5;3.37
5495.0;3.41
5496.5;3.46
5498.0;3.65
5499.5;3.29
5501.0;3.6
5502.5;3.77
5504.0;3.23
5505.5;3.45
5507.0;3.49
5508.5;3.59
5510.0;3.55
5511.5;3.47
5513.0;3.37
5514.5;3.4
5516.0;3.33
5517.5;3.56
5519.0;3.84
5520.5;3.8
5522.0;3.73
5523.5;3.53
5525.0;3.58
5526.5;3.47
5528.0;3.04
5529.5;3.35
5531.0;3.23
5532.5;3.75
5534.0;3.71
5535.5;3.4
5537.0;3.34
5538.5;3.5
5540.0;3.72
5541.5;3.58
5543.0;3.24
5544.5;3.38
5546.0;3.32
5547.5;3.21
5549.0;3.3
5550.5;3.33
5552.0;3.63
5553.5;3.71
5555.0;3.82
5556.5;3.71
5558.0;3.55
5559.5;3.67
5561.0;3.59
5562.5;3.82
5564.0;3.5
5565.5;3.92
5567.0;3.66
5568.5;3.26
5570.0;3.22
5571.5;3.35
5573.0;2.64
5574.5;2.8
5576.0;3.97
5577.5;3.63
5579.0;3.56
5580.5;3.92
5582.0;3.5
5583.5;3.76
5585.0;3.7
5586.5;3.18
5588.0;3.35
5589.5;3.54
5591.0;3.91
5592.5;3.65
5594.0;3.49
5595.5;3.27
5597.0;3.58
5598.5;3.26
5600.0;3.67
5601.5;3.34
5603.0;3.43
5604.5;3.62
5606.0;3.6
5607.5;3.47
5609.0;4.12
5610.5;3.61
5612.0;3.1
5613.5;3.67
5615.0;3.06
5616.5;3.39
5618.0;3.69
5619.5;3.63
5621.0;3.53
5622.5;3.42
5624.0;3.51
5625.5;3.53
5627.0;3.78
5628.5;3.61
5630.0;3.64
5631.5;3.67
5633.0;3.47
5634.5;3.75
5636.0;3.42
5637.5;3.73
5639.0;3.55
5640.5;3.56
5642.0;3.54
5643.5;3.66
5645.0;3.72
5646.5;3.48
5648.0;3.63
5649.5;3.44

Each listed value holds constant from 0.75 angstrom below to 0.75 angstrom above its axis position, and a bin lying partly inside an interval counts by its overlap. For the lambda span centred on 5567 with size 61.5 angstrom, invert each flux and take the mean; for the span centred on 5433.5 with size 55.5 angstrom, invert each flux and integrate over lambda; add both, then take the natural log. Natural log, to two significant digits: 2.8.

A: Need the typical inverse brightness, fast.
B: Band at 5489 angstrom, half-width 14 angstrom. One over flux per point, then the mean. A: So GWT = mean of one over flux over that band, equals 0.286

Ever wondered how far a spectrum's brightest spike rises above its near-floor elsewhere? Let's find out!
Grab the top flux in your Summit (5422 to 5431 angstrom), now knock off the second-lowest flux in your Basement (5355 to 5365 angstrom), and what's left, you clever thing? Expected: 0.25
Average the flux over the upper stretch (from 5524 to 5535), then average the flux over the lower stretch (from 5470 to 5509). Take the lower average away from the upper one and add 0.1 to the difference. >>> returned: 0.053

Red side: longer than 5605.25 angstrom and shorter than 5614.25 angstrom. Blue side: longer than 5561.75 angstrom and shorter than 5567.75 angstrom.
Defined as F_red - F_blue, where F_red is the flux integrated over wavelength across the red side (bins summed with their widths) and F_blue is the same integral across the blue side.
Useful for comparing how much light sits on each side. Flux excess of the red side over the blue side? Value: 10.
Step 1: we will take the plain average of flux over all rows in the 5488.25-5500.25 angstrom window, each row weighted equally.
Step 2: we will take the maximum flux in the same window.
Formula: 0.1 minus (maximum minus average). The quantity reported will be -0.14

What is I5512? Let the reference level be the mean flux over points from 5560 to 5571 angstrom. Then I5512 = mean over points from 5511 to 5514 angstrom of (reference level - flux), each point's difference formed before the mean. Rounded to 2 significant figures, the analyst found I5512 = 0.15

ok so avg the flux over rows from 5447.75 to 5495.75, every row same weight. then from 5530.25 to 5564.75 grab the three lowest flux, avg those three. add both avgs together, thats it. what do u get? 6.72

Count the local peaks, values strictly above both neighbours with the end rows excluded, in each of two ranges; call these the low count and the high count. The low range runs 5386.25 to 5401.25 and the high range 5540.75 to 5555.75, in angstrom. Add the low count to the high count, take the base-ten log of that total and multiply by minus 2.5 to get -1.51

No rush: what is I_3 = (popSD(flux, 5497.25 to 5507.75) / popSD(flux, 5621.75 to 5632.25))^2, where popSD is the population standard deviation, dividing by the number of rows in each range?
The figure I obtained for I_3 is 2.7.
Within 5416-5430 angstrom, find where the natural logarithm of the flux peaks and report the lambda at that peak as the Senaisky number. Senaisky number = 5417.0 angstrom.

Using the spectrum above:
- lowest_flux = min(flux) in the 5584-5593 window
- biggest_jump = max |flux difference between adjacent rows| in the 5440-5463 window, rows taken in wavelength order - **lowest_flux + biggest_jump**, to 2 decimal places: 3.64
